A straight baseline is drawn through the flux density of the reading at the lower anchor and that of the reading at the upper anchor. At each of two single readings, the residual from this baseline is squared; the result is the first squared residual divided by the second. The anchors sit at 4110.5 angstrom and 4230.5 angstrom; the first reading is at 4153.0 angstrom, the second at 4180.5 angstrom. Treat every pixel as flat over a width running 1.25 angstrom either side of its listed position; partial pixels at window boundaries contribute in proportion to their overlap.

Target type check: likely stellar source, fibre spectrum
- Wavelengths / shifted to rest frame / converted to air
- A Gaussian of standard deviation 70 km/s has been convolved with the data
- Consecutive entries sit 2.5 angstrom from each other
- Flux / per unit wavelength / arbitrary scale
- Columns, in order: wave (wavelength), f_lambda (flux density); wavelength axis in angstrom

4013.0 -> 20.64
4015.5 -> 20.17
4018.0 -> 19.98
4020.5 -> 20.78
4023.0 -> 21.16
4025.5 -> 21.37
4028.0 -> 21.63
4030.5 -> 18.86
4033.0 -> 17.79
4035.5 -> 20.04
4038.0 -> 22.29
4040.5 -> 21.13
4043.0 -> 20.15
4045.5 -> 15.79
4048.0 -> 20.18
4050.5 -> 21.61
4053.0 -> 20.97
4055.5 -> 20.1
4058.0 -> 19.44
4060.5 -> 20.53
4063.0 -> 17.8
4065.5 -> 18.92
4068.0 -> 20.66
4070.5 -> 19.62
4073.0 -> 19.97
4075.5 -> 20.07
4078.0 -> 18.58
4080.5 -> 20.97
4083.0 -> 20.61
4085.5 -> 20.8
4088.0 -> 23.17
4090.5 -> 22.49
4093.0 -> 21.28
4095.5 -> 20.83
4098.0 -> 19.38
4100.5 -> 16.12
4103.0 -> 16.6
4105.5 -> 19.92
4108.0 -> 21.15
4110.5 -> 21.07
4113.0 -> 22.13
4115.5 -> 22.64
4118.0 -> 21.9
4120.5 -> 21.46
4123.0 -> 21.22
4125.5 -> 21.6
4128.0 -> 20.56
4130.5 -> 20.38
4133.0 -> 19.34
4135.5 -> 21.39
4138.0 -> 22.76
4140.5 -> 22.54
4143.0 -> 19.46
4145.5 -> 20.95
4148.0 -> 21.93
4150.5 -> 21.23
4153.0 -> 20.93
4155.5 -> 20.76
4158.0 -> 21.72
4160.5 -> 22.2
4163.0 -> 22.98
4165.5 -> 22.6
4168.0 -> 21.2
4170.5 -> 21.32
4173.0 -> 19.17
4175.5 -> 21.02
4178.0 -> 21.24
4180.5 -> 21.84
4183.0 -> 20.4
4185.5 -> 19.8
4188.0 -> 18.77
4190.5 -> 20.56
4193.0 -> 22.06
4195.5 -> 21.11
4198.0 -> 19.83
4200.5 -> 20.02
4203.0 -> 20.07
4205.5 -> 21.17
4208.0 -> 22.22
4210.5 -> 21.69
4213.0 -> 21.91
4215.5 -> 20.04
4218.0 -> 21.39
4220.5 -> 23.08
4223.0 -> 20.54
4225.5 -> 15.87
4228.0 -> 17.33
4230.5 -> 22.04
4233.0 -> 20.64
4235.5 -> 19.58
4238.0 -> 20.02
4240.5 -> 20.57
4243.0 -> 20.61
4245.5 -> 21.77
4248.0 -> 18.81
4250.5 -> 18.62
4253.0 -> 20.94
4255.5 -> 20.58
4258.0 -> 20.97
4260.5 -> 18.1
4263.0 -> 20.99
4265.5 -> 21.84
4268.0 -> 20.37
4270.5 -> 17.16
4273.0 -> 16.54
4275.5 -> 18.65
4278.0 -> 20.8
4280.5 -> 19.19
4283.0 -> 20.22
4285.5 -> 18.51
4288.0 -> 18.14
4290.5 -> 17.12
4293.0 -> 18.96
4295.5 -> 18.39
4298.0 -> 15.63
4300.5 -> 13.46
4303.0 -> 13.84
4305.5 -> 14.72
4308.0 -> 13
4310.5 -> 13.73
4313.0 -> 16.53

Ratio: 5.6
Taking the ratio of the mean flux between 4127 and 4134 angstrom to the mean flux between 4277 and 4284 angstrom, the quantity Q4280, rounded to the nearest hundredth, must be 1.00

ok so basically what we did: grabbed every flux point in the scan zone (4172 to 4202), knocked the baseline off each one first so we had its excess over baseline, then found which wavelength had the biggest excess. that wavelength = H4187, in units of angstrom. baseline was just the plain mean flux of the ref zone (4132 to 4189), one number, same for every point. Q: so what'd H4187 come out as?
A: 4193.0 angstrom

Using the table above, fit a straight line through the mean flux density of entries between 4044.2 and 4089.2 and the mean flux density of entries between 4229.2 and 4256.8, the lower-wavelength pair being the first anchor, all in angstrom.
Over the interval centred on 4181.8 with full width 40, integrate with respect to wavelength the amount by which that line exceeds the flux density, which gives -25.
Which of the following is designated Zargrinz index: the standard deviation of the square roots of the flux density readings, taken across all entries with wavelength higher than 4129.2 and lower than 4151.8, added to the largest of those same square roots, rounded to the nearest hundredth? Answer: 4.90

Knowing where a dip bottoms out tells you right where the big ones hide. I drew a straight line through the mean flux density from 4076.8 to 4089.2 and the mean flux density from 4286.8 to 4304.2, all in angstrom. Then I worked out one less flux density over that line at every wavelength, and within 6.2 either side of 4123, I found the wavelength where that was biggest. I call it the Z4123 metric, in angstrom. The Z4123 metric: 4128.0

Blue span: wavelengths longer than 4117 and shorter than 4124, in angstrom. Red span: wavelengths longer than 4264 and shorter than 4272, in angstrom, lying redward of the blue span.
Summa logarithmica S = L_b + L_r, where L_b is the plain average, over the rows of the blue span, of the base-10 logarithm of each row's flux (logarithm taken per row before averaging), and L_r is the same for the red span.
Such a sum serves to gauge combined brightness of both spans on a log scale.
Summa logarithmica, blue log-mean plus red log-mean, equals 2.63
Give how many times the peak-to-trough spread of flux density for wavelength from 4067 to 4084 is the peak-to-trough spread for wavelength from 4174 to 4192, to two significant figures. 0.78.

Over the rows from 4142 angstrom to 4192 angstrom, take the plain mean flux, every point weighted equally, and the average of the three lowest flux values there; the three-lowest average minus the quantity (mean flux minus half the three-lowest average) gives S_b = 7.7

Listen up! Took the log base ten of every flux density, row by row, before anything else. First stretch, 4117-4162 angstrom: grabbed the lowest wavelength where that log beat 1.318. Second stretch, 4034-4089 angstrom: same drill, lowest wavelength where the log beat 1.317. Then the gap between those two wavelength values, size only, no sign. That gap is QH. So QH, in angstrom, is 80.0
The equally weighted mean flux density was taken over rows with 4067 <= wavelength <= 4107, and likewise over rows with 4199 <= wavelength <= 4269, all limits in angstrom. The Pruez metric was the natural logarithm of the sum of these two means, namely 3.701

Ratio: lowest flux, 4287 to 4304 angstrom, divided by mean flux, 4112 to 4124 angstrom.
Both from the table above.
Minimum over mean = 0.615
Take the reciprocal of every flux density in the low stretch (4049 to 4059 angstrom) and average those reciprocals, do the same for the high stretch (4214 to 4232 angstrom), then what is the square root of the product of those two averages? 0.0497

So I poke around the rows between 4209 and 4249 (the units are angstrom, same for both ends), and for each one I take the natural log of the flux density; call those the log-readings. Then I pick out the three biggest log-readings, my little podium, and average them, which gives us 3.11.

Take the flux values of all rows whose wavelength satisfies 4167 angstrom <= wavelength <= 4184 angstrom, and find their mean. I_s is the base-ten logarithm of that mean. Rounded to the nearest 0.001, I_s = 1.320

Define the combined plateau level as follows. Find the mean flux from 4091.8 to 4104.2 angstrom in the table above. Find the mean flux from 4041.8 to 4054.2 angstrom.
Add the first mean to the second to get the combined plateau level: 39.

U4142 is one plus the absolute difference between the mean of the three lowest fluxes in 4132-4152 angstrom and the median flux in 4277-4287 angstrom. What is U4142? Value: 1.2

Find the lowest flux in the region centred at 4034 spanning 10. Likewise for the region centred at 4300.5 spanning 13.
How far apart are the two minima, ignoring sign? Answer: 4.3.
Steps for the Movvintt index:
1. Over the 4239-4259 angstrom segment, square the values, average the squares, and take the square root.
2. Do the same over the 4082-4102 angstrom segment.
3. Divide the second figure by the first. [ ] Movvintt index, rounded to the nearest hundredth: 1.01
